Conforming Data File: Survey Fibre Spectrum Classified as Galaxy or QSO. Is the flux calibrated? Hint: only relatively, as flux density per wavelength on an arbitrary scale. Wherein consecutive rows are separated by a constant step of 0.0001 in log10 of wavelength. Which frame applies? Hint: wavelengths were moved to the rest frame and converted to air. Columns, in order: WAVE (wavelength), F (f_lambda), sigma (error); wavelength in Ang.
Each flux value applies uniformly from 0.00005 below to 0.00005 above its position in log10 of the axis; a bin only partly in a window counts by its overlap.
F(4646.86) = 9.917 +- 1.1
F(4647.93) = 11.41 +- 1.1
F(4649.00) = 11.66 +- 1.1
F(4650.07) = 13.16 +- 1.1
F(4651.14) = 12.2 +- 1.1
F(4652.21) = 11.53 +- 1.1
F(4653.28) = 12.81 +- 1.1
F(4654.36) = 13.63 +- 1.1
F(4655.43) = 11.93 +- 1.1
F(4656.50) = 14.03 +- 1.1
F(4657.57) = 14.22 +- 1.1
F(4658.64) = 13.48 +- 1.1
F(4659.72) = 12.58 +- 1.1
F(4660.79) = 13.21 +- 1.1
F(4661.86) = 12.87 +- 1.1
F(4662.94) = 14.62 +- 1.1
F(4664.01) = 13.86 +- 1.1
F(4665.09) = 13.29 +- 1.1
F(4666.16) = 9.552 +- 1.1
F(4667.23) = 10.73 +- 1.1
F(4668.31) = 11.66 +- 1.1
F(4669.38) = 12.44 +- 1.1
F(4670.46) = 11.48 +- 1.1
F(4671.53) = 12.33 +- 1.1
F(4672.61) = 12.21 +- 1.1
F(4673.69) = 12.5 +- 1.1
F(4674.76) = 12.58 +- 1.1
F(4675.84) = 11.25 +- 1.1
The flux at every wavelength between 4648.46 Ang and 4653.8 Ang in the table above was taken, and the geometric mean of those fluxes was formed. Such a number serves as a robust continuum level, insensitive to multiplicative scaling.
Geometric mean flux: 12.3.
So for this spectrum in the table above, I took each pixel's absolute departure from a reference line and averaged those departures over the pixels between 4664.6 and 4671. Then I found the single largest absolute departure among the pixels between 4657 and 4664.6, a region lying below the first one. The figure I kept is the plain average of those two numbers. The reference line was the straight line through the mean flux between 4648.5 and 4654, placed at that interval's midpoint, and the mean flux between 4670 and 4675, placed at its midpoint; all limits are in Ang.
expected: 1.75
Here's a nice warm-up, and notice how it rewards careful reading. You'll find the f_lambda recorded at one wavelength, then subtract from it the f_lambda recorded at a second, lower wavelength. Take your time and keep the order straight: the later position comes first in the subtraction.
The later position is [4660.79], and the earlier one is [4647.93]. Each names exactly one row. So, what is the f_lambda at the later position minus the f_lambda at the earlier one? 1.8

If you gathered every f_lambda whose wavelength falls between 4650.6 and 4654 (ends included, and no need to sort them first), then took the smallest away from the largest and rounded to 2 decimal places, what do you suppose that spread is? 1.28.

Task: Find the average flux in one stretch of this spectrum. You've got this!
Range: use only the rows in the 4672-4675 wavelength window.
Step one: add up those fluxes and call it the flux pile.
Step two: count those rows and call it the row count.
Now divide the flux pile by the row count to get 12.4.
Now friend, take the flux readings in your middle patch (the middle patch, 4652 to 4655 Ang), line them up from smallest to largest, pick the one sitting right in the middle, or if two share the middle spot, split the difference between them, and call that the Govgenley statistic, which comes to 12.8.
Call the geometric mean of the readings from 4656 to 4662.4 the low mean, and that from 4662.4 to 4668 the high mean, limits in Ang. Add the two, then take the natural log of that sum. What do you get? 3.24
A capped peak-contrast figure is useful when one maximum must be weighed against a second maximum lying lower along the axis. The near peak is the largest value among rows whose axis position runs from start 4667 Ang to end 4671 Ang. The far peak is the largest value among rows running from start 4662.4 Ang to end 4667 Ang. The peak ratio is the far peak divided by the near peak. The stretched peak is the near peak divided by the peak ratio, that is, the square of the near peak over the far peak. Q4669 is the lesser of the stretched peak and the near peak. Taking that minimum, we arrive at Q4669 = 10.6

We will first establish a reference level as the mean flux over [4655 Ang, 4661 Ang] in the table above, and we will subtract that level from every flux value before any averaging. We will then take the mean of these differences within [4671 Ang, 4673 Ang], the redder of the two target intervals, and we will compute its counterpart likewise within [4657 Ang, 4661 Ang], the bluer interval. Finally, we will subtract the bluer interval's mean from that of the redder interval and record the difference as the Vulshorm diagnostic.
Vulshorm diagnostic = -1.1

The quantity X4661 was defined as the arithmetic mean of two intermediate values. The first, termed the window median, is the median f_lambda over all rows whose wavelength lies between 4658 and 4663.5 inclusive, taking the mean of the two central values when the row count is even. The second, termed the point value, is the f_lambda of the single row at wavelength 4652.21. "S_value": 12.37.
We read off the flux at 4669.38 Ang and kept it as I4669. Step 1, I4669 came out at 12.44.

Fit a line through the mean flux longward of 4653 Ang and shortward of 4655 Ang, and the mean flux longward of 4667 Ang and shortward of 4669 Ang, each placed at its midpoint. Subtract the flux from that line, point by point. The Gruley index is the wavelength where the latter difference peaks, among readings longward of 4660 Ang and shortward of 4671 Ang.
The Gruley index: 4666.16 Ang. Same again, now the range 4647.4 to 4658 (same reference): 4647.93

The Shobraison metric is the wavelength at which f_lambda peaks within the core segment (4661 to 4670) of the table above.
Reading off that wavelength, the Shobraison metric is 4662.94 Ang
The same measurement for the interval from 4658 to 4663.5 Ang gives 4662.94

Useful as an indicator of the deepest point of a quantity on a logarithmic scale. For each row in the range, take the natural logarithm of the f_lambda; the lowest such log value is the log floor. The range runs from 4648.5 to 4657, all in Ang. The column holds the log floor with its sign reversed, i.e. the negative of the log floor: -2.44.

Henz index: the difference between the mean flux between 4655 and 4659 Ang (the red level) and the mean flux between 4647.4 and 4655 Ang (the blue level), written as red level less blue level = 1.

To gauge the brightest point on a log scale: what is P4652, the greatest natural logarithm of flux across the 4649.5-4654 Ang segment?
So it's 2.58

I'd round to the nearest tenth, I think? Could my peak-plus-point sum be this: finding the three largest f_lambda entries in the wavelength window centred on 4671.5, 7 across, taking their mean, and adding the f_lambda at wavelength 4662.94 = 27.1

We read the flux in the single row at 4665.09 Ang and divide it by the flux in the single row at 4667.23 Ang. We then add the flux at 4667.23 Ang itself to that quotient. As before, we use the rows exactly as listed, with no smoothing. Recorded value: 12.0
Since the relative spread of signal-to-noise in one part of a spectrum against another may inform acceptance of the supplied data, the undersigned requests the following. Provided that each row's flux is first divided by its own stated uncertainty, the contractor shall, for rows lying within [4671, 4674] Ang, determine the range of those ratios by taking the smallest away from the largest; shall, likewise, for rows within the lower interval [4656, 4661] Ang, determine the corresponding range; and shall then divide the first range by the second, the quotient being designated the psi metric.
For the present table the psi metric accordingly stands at 0.18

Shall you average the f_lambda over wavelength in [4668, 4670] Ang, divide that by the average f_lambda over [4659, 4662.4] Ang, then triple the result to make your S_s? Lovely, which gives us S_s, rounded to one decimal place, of 2.8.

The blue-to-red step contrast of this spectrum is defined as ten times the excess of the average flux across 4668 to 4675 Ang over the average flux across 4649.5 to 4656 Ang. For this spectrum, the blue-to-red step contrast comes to -3.7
